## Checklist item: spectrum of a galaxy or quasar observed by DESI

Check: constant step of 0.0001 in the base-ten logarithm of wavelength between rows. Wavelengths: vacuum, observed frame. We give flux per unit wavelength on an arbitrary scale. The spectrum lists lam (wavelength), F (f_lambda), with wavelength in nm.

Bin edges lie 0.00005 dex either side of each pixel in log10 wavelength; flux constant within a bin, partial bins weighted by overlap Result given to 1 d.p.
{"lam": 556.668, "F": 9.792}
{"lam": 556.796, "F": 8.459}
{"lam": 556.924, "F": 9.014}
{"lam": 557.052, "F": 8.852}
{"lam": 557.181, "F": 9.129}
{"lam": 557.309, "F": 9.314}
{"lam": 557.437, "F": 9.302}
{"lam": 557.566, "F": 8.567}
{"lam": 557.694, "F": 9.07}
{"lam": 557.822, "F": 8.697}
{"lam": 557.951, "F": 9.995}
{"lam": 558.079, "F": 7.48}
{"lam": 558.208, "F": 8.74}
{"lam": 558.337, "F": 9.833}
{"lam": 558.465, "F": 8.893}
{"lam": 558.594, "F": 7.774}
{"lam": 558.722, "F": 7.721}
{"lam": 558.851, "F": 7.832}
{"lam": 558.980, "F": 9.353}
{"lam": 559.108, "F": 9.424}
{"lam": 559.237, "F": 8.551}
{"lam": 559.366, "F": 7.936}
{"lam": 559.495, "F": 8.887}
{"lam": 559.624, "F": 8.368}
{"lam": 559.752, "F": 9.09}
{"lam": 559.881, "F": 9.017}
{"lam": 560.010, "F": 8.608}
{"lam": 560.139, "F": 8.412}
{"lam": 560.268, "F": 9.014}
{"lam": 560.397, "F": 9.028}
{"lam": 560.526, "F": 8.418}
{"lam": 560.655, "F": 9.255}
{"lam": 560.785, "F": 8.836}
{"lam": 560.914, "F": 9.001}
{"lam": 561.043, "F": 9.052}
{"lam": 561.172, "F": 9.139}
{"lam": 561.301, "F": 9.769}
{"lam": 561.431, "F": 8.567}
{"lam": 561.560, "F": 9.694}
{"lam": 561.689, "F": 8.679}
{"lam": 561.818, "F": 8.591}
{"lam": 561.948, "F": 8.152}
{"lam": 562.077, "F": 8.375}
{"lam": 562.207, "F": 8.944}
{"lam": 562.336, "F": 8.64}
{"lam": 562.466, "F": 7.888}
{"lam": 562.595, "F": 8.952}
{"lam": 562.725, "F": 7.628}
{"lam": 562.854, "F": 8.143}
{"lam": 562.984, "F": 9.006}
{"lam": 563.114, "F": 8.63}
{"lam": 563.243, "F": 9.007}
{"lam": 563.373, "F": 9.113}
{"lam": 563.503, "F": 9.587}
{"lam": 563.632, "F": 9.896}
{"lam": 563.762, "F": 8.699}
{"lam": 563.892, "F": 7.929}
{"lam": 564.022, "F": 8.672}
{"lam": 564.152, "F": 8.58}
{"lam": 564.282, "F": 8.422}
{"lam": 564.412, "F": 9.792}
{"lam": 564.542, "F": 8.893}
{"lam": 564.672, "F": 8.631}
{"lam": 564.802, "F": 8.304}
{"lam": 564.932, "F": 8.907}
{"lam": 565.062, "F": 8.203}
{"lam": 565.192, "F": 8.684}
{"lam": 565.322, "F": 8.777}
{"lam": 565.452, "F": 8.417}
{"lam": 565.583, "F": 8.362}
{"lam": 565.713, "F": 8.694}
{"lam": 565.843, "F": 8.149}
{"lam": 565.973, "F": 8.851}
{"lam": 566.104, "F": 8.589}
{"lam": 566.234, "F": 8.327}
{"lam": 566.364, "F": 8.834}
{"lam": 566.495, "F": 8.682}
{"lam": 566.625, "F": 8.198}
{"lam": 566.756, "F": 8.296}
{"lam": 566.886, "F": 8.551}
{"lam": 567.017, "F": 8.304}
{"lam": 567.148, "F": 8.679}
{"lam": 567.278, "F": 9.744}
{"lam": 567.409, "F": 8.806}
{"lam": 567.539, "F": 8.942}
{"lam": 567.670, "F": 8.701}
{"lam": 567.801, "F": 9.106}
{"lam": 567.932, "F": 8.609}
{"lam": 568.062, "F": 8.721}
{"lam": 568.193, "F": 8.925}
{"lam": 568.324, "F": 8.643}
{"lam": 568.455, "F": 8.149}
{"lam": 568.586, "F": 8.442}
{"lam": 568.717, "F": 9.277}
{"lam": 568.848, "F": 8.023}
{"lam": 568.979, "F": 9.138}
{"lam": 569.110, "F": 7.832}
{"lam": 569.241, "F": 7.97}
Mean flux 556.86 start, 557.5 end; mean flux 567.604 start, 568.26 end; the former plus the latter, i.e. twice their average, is 17.9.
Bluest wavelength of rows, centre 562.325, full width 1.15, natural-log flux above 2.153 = 562.207 nm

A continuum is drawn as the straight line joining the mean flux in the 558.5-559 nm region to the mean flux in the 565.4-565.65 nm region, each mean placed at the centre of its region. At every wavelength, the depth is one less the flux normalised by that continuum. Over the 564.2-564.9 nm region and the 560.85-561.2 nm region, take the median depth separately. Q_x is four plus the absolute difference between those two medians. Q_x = 4.07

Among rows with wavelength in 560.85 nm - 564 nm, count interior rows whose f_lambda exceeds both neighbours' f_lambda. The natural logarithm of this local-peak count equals 1.79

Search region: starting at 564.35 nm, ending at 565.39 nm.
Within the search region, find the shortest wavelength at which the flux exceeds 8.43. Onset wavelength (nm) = 564.412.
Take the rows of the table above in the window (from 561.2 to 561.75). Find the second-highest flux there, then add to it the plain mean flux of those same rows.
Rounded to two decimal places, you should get 18.87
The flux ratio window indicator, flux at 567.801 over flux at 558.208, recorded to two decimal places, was 1.04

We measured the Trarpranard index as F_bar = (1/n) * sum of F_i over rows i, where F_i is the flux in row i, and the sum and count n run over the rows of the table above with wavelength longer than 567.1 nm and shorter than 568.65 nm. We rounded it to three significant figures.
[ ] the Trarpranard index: 8.79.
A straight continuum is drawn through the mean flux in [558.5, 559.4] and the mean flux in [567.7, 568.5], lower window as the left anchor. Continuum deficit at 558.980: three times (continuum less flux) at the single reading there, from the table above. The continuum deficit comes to -2.9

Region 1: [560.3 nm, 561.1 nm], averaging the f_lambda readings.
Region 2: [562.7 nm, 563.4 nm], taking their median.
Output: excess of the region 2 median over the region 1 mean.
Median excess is -0.11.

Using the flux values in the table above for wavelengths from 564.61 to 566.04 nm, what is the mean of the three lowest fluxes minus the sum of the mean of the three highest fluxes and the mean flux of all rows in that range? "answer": -9.2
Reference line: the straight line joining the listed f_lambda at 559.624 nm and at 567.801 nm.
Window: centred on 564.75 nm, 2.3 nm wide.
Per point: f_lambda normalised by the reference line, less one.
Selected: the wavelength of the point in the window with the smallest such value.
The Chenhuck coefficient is 563.892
